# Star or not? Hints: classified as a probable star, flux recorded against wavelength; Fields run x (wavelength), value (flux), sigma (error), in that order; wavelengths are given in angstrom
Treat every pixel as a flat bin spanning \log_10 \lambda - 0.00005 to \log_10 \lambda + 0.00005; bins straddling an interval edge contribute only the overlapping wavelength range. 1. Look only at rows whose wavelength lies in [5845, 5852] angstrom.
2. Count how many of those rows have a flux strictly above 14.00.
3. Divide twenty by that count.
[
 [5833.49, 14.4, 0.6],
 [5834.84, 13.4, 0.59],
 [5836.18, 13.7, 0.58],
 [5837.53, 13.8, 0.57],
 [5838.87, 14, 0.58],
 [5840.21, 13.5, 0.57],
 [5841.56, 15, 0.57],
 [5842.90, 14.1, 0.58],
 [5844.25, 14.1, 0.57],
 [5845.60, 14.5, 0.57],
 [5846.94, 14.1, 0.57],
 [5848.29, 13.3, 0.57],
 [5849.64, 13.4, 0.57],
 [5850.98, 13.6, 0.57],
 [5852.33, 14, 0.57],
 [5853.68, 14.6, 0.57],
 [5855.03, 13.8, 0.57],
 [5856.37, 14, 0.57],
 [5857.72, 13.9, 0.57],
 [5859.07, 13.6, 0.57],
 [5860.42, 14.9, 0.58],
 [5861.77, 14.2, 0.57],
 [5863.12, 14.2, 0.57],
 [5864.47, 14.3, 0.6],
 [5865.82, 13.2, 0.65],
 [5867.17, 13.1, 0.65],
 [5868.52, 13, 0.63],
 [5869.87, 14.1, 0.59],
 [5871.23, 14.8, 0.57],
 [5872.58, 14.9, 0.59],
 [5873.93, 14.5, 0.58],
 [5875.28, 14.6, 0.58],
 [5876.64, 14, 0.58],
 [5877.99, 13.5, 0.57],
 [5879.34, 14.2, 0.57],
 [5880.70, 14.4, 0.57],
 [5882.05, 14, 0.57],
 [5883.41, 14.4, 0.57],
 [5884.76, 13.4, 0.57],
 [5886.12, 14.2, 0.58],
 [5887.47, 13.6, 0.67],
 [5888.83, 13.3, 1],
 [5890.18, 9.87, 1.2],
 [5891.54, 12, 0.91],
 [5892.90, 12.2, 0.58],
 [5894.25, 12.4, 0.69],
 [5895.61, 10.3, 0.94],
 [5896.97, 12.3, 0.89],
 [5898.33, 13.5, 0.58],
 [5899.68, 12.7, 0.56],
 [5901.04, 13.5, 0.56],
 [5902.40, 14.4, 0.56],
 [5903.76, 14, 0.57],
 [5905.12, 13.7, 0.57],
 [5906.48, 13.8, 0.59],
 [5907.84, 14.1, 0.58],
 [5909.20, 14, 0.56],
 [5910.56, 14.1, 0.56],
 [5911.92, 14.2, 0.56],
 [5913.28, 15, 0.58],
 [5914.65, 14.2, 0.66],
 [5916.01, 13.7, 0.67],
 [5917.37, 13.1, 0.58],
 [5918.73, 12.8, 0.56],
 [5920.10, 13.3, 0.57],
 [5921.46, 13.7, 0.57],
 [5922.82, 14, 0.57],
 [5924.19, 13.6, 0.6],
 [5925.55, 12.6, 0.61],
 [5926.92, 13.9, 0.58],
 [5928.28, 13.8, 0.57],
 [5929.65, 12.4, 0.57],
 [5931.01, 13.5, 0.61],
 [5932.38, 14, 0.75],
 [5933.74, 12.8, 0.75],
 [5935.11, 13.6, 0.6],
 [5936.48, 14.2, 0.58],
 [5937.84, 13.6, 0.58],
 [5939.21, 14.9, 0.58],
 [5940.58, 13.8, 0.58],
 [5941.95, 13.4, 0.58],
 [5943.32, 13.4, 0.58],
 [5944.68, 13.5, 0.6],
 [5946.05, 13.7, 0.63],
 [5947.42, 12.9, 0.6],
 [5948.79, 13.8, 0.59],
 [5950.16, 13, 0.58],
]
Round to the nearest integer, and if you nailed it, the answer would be 10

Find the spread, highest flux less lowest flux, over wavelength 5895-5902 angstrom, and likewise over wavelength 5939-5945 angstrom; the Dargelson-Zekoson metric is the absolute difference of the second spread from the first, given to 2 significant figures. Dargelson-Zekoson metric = 1.7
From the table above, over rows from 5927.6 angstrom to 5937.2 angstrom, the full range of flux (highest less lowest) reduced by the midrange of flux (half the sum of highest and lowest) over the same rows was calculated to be -11.5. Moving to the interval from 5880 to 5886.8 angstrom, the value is -12.9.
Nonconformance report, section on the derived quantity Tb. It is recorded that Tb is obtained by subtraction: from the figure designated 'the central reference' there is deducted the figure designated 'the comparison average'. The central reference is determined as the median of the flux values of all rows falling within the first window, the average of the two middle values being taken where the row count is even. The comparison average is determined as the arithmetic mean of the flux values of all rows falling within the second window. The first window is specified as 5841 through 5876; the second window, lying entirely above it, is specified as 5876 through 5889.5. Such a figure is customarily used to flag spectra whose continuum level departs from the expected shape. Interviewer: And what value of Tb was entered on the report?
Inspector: 0.20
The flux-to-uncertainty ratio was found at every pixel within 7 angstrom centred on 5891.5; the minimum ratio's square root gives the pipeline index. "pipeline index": 2.9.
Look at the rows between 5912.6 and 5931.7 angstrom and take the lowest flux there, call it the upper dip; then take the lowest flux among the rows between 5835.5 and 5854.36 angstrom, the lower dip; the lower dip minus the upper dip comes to 0.9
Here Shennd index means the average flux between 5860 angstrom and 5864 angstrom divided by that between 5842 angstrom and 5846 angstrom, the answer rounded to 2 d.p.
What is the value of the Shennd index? 1.01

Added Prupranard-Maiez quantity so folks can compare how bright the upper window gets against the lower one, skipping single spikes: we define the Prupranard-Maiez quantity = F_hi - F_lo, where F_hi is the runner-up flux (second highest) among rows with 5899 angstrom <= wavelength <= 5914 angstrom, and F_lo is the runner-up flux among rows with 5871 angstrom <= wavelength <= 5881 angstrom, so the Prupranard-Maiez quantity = -0.40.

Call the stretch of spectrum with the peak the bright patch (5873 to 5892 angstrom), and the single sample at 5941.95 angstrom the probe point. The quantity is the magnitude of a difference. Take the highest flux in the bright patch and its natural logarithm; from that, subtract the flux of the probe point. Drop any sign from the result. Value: 10.7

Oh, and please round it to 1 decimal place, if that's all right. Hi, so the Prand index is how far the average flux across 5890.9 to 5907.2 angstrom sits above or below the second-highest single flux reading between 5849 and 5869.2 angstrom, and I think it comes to -1.7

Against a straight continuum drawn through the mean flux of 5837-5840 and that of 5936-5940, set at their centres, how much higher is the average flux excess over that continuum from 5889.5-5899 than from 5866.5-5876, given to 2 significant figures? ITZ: -2.4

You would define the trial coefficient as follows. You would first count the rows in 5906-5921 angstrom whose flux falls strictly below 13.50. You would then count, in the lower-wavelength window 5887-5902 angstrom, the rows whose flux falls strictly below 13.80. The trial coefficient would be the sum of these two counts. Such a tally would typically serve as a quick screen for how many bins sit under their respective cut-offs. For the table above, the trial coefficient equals 14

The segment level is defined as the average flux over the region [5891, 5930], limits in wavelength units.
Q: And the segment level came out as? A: 13.4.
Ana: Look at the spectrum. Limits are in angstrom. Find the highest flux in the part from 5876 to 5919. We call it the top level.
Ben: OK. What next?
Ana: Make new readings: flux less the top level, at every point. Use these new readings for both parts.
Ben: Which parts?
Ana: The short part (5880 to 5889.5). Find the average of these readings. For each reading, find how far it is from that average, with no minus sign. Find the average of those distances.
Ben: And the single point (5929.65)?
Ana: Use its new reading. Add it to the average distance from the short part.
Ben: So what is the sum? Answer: -2.2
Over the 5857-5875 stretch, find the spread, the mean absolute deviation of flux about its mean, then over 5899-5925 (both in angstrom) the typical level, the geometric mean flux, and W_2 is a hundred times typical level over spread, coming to 2581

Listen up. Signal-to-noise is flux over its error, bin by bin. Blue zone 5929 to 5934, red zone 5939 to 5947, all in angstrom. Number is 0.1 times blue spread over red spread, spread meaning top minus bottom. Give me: 0.13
